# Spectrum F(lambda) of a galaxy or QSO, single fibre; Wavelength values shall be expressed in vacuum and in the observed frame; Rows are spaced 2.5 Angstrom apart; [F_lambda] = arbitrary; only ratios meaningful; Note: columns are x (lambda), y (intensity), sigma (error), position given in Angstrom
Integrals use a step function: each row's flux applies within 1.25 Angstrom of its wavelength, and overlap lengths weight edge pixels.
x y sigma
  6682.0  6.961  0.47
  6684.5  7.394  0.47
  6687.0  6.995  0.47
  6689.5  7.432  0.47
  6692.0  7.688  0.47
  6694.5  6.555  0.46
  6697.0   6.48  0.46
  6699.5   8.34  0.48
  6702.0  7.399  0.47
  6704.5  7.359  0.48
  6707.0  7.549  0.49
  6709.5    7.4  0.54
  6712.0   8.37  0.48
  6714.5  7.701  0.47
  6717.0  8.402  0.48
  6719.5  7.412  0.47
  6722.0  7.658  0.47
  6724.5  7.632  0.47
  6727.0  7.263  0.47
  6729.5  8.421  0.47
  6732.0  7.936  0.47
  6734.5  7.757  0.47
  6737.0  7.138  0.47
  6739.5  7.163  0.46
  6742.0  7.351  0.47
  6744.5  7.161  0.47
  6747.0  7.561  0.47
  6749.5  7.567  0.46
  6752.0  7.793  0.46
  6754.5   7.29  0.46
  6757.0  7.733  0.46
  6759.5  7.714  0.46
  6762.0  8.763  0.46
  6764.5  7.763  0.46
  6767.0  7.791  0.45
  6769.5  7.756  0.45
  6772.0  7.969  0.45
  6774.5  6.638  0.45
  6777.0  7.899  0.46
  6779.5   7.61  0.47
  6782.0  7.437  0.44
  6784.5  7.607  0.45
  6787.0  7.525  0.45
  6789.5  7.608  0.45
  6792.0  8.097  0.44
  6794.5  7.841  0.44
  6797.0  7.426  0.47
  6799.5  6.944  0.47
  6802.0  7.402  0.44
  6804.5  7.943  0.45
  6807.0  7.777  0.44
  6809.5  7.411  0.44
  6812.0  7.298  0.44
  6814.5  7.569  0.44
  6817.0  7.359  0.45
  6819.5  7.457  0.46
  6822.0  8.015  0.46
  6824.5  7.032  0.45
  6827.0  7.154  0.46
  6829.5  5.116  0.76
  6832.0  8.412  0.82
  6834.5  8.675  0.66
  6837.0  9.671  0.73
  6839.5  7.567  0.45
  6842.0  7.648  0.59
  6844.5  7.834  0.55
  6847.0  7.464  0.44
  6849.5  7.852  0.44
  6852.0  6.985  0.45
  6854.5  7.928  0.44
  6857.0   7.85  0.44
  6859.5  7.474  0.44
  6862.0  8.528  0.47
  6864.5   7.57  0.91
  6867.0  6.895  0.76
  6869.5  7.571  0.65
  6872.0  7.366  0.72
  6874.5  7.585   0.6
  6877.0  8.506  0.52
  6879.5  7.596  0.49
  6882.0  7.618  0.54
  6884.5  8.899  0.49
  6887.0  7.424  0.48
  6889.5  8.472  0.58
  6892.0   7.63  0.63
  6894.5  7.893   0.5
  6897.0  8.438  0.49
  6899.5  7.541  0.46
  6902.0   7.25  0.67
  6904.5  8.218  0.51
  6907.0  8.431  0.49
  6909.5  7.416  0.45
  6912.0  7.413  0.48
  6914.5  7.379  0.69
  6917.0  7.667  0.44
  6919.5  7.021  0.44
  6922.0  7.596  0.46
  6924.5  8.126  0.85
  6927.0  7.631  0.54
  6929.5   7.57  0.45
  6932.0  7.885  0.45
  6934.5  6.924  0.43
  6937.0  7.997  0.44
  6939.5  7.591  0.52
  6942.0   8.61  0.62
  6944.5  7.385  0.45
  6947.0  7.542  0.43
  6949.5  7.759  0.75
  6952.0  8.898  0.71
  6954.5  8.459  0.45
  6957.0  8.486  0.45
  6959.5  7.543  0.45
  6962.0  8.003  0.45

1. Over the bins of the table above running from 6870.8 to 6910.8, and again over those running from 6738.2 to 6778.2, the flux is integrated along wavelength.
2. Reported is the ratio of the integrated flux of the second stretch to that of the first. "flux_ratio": 0.97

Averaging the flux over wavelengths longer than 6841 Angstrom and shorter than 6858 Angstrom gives 7.65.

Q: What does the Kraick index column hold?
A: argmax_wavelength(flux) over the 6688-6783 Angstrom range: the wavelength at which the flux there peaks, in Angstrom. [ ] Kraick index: 6762.0 Angstrom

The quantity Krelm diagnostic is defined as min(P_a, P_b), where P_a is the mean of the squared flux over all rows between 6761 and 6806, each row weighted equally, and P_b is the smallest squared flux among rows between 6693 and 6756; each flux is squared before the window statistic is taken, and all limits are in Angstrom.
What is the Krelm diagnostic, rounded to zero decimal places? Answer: 42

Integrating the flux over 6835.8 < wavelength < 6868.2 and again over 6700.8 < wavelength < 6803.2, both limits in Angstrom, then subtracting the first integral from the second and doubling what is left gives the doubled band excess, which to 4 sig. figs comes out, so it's 1058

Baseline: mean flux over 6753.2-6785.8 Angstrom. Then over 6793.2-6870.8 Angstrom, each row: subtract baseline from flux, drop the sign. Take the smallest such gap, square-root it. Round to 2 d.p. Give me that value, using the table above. 0.20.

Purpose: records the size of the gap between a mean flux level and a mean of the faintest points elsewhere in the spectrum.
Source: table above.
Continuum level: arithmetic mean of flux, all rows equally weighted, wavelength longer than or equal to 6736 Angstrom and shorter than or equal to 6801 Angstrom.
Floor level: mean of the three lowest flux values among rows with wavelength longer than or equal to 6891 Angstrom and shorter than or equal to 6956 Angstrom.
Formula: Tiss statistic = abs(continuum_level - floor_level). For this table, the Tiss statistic 0.52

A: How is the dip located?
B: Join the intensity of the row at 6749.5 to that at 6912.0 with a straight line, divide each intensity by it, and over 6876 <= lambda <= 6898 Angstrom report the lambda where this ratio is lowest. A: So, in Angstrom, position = 6887.0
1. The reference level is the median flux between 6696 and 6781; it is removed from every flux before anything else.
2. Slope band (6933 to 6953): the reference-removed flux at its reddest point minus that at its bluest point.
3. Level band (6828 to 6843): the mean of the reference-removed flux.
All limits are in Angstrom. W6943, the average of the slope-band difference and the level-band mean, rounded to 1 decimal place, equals 1.1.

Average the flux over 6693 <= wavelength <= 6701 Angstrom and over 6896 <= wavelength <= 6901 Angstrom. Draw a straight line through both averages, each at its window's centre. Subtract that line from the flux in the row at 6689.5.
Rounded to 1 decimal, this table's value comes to 0.3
